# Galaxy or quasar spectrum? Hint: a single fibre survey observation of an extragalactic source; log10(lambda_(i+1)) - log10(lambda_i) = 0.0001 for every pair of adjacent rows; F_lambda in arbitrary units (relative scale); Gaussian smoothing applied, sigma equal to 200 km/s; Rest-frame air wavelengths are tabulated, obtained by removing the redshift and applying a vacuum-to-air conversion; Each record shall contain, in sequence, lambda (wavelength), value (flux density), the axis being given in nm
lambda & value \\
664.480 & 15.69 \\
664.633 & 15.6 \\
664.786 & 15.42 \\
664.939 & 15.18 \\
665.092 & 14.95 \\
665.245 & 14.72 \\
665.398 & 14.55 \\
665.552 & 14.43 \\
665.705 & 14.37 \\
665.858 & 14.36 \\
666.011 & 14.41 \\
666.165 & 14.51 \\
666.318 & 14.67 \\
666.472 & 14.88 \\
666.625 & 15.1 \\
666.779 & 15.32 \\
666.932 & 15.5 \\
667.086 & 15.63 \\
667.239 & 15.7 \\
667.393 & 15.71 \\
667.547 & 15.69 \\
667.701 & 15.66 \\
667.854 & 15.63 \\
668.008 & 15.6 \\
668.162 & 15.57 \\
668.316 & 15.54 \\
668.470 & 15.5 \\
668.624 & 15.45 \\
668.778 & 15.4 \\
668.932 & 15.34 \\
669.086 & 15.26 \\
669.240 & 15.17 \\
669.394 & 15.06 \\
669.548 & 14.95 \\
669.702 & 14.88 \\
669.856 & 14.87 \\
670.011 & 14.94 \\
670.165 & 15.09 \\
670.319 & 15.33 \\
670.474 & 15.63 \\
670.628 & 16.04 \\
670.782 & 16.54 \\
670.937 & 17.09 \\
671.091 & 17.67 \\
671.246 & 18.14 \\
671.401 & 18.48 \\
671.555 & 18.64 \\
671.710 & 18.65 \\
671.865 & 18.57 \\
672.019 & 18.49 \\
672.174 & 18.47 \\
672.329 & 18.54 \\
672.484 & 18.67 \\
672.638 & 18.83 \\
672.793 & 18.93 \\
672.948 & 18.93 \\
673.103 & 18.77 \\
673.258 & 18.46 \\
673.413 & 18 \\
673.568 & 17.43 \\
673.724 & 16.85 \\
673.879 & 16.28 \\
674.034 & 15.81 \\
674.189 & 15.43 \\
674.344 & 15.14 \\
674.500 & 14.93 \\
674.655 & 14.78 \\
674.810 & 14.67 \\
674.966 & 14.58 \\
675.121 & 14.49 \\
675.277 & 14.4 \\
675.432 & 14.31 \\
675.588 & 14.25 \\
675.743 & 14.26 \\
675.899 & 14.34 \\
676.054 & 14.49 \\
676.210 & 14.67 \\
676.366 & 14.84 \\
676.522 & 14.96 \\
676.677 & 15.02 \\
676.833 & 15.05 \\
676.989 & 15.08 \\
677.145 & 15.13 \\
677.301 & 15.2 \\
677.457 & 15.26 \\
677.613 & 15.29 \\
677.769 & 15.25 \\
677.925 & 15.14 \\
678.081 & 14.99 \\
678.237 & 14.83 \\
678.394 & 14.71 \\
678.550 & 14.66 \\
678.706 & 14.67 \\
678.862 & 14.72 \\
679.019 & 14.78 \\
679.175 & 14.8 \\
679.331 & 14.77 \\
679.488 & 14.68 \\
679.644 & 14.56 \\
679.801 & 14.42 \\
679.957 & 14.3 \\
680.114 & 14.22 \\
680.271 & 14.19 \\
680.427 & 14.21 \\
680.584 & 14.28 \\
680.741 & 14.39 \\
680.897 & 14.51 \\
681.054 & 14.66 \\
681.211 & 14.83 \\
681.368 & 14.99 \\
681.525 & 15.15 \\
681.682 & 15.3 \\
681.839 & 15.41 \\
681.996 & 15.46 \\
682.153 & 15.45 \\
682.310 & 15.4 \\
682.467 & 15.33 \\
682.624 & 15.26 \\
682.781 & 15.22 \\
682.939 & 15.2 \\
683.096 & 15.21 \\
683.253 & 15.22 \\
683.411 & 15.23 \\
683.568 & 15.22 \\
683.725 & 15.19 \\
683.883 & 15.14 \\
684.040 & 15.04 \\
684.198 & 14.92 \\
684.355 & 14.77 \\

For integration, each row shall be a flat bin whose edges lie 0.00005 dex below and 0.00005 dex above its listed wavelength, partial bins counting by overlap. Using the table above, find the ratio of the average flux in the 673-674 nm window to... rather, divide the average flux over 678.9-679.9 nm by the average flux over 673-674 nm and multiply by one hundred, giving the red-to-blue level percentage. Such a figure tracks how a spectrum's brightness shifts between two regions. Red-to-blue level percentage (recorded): 83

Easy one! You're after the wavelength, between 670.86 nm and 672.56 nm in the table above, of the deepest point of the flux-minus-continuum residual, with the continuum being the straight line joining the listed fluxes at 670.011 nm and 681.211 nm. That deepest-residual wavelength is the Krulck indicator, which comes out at 670.937 nm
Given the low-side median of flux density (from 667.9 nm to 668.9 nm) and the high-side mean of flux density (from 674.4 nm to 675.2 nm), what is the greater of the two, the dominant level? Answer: 15.5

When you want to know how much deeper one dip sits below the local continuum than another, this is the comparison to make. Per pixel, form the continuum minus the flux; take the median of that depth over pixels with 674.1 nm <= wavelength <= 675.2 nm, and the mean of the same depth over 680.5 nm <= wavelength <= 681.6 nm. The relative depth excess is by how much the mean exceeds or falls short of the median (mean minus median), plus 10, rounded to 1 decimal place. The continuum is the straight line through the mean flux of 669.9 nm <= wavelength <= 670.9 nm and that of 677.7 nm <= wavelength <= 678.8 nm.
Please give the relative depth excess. 9.5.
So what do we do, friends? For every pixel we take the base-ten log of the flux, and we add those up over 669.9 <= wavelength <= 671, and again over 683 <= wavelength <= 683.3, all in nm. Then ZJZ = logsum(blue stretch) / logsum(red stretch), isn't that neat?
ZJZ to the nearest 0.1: 3.5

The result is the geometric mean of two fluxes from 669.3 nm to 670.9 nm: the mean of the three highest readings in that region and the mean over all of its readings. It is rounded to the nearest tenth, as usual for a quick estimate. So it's 15.7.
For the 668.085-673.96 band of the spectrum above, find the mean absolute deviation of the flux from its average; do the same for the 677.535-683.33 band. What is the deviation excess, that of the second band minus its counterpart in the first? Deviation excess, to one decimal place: -1.1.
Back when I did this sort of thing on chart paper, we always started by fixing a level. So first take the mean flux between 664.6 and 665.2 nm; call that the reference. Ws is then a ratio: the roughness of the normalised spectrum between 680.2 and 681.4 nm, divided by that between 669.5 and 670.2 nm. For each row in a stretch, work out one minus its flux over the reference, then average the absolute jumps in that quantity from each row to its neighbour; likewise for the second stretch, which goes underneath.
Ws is 1.5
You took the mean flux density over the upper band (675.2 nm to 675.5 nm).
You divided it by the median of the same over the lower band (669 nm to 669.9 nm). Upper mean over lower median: 0.96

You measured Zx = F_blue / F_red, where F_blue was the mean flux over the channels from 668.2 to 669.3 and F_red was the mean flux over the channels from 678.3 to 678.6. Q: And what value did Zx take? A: 1.05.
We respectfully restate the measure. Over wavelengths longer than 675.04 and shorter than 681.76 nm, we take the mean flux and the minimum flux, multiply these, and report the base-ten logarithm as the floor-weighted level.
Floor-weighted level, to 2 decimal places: 2.32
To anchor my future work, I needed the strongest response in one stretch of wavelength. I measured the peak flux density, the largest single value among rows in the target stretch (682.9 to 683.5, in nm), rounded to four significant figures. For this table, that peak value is 15.23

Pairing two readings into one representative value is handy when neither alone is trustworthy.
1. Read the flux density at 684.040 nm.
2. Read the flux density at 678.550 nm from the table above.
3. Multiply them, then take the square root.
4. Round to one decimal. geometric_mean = 14.8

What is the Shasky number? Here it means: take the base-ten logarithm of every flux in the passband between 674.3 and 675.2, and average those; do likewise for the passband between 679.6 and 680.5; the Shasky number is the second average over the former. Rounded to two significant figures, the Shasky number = 0.99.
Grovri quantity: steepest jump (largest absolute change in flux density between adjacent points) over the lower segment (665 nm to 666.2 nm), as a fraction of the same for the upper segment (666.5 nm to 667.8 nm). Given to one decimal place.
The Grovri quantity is 1.0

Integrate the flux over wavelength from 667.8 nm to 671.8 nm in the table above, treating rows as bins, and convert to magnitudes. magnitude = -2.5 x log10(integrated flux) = -4.52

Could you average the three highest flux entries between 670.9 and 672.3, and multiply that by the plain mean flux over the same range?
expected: 340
